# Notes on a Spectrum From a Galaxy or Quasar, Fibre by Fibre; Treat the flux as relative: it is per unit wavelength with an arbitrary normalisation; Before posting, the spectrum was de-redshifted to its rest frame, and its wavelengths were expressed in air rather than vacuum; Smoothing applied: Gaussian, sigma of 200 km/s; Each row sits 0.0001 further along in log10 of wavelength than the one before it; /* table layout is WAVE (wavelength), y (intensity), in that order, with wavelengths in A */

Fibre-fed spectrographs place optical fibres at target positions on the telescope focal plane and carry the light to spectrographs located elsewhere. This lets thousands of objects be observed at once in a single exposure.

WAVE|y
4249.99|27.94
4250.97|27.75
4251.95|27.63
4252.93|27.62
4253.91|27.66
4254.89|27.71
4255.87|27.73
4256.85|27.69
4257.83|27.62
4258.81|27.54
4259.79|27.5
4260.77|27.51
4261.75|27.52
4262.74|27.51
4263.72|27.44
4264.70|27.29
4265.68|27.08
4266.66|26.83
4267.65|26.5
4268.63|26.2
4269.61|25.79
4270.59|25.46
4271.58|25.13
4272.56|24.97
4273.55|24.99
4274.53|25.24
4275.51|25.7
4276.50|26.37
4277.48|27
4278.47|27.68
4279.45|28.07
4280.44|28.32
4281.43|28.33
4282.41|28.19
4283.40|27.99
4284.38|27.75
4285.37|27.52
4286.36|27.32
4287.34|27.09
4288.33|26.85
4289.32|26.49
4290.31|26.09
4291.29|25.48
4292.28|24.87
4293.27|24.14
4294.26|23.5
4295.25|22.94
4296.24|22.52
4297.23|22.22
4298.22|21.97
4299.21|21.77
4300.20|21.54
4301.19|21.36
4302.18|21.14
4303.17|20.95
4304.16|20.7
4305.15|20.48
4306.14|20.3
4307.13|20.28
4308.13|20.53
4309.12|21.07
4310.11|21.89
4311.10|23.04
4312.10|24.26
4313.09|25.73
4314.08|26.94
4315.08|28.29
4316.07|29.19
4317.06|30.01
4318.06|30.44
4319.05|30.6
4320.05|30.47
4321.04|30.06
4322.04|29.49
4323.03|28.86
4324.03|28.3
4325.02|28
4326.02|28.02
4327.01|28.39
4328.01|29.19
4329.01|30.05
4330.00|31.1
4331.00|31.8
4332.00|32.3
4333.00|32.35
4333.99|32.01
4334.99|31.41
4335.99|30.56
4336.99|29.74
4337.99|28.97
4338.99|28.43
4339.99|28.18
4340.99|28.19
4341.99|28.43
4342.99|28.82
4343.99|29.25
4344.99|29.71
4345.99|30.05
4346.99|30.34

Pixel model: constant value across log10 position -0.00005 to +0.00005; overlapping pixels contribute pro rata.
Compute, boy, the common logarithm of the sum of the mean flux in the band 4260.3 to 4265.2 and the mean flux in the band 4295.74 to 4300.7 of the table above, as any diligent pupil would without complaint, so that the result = 1.69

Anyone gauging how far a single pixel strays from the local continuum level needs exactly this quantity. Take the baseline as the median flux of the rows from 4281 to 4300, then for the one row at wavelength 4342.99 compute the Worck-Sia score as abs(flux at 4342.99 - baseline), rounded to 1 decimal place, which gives 2.7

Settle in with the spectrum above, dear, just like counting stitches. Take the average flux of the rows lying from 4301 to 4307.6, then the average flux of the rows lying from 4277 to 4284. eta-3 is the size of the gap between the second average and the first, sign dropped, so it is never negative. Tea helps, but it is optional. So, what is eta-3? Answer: 7.2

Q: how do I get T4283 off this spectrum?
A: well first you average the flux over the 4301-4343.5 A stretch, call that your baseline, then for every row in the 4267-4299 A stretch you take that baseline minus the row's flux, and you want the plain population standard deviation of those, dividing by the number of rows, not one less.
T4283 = 1.8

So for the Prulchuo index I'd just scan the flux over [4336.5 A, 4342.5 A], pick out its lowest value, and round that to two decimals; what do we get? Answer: 28.18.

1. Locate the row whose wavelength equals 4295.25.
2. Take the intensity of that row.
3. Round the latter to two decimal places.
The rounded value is 22.94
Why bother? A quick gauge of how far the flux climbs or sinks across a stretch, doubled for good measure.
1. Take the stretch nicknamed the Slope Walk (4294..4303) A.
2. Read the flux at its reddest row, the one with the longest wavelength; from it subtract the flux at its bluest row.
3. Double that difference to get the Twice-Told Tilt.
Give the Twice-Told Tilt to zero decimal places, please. -5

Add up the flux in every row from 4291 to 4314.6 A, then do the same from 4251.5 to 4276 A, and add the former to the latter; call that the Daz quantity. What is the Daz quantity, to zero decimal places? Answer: 1209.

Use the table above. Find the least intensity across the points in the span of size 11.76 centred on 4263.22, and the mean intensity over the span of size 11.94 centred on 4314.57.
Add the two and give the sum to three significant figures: 53.0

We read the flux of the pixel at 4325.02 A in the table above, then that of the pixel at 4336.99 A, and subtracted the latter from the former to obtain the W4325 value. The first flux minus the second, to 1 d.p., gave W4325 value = -1.7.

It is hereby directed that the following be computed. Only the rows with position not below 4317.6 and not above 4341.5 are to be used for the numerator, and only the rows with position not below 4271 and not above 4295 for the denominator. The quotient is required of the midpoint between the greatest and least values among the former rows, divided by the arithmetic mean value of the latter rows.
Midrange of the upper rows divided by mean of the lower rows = 1.14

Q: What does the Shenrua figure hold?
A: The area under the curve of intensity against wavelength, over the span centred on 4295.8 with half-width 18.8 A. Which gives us 914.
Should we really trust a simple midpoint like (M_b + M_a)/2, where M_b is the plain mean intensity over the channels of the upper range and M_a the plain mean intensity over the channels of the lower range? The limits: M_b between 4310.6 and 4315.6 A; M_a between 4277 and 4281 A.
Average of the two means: 27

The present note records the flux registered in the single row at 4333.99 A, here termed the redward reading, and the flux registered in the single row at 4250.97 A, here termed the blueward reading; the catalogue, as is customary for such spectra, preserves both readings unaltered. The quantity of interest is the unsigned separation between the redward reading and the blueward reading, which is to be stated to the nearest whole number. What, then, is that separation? 4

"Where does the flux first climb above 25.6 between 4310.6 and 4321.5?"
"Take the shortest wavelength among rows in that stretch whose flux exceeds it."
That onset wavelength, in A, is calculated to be 4313.09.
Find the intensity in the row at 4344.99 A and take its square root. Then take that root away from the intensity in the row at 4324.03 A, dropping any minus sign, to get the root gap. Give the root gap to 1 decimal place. 22.8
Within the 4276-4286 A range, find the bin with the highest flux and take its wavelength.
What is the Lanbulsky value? 4281.43 A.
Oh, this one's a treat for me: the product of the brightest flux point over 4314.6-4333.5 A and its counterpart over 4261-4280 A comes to 908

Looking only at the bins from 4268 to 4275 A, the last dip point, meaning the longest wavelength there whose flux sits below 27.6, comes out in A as 4274.53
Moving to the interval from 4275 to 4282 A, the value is 4277.48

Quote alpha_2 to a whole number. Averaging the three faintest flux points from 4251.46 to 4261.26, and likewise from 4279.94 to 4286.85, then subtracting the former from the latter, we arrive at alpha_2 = 0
